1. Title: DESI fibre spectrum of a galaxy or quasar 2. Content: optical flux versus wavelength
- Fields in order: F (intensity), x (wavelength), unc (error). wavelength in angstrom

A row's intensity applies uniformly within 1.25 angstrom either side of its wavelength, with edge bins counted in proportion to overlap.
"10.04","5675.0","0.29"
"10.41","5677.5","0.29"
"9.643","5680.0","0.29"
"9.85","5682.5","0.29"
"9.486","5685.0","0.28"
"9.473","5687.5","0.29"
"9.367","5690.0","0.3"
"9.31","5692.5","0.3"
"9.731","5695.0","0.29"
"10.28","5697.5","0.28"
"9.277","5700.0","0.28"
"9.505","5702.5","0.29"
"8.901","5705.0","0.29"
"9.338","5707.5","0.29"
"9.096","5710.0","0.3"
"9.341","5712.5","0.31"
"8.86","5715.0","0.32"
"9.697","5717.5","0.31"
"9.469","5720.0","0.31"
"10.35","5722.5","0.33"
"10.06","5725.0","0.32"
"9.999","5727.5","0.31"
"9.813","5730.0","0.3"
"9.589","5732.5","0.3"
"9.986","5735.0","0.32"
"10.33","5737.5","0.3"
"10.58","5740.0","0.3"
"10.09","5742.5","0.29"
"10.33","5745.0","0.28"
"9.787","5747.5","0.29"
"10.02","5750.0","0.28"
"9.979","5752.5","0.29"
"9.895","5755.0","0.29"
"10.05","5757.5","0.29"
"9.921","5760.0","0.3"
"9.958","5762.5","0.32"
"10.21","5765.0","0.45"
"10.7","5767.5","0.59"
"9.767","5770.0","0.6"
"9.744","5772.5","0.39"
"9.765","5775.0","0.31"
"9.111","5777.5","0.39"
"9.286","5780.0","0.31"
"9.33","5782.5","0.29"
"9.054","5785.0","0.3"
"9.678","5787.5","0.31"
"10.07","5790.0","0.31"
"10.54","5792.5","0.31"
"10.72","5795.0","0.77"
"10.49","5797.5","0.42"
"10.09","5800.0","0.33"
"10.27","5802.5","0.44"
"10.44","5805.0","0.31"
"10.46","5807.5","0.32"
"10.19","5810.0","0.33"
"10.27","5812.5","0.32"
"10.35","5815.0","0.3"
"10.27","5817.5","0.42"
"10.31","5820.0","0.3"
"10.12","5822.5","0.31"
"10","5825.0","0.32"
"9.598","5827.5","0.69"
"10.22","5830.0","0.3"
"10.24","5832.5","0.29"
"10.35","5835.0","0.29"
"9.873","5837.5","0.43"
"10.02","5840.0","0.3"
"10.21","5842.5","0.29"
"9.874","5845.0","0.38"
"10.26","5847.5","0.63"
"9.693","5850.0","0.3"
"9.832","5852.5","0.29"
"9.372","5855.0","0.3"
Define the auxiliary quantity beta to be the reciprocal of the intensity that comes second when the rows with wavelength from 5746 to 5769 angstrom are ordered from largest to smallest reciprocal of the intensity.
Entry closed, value 0.101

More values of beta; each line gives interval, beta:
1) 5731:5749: 0.102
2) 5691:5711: 0.110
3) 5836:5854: 0.102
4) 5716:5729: 0.103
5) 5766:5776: 0.102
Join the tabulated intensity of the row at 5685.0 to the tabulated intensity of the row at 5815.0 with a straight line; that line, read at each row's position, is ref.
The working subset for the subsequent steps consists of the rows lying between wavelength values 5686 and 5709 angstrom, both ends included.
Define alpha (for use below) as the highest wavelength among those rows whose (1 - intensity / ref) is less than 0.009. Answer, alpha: 5697.5 angstrom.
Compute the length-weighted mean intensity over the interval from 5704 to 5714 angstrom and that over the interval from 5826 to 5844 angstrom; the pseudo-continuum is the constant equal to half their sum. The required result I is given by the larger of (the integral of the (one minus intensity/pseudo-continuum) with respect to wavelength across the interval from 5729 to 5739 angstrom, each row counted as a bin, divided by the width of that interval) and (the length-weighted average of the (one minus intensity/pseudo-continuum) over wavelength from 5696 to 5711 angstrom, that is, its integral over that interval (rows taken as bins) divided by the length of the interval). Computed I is 0.022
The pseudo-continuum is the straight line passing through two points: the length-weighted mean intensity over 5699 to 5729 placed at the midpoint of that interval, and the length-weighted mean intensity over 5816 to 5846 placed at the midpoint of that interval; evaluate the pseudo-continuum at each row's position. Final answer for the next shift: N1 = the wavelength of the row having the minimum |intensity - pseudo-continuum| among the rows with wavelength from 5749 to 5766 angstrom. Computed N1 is 5755.0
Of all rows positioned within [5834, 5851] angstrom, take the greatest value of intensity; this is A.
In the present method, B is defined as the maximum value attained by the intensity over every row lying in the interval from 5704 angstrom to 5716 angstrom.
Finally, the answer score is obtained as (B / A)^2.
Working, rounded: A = 10.35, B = 9.341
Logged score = 0.81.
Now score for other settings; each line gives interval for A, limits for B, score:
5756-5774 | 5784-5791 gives 0.89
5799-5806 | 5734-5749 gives 1.03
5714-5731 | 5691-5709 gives 0.99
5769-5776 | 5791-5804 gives 1.20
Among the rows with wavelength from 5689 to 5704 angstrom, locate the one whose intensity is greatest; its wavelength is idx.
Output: 5697.5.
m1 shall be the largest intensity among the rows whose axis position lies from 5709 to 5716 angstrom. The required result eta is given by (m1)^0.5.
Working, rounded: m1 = 9.341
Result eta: 3.056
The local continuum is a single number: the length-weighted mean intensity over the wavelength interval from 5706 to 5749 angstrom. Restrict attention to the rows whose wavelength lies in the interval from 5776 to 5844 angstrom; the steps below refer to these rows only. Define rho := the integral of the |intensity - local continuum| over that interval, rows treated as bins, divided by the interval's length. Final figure 0.46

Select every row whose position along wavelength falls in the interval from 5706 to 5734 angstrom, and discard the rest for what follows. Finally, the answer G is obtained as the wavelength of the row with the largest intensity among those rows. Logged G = 5722.5 angstrom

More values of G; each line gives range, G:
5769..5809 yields 5795.0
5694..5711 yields 5697.5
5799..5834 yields 5807.5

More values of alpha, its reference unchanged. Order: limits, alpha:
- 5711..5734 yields 5730.0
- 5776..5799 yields 5797.5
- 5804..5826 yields 5820.0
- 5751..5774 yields 5767.5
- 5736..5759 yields 5757.5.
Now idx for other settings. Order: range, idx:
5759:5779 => 5767.5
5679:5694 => 5682.5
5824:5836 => 5835.0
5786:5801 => 5795.0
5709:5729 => 5722.5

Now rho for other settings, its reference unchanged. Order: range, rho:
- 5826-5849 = 0.31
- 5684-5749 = 0.40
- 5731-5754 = 0.32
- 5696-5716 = 0.59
